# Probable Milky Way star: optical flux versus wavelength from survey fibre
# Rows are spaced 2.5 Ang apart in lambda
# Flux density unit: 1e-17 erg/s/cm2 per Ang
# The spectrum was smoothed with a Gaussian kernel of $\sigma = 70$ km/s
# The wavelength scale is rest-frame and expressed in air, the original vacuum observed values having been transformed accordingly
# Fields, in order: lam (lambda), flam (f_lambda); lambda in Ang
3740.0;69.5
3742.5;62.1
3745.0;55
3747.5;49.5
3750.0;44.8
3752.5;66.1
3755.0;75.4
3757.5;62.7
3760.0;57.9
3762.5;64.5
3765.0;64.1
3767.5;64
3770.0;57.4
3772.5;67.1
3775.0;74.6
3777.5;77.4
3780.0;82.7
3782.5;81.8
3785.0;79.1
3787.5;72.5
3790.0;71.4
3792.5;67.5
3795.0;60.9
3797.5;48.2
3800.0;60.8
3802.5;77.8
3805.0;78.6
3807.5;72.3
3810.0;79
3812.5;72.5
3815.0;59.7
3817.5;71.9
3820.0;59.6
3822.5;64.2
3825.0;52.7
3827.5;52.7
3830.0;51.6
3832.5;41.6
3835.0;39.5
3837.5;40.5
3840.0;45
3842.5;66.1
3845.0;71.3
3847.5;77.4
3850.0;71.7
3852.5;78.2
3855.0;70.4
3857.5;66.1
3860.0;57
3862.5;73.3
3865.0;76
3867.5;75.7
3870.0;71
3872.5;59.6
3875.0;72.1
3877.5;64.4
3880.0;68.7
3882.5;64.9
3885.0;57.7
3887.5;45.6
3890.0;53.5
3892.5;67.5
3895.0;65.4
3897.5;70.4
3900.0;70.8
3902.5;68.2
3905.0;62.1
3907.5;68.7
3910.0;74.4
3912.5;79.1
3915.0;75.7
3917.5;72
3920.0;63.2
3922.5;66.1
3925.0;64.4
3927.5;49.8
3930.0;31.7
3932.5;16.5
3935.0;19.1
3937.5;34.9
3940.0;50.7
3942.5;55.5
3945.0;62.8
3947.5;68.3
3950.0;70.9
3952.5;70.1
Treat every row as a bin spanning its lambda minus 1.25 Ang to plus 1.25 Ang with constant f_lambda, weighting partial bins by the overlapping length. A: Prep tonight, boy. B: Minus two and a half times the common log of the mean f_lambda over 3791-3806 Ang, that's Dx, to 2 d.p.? -4.54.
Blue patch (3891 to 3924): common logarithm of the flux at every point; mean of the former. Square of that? 3.39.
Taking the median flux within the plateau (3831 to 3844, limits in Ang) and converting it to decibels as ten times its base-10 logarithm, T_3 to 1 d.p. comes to 16.2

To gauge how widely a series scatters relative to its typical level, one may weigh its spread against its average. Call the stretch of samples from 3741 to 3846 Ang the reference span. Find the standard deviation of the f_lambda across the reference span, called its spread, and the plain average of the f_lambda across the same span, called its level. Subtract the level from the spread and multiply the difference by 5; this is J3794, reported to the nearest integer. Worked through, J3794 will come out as -258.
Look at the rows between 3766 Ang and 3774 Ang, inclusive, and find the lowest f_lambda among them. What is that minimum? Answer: 57.4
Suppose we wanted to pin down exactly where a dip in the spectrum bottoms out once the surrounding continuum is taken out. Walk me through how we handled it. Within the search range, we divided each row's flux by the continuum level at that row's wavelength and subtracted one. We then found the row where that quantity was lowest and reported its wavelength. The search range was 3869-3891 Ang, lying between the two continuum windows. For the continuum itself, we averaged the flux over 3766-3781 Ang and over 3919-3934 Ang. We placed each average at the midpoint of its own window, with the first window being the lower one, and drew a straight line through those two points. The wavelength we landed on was 3887.5 Ang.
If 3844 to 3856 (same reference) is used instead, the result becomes 3845.0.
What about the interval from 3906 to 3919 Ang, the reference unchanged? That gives 3907.5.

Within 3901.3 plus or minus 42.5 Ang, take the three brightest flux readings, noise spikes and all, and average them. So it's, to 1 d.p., 76.9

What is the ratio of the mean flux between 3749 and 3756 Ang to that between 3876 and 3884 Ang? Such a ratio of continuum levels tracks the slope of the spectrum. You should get 0.94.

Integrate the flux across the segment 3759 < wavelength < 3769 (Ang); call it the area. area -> 626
